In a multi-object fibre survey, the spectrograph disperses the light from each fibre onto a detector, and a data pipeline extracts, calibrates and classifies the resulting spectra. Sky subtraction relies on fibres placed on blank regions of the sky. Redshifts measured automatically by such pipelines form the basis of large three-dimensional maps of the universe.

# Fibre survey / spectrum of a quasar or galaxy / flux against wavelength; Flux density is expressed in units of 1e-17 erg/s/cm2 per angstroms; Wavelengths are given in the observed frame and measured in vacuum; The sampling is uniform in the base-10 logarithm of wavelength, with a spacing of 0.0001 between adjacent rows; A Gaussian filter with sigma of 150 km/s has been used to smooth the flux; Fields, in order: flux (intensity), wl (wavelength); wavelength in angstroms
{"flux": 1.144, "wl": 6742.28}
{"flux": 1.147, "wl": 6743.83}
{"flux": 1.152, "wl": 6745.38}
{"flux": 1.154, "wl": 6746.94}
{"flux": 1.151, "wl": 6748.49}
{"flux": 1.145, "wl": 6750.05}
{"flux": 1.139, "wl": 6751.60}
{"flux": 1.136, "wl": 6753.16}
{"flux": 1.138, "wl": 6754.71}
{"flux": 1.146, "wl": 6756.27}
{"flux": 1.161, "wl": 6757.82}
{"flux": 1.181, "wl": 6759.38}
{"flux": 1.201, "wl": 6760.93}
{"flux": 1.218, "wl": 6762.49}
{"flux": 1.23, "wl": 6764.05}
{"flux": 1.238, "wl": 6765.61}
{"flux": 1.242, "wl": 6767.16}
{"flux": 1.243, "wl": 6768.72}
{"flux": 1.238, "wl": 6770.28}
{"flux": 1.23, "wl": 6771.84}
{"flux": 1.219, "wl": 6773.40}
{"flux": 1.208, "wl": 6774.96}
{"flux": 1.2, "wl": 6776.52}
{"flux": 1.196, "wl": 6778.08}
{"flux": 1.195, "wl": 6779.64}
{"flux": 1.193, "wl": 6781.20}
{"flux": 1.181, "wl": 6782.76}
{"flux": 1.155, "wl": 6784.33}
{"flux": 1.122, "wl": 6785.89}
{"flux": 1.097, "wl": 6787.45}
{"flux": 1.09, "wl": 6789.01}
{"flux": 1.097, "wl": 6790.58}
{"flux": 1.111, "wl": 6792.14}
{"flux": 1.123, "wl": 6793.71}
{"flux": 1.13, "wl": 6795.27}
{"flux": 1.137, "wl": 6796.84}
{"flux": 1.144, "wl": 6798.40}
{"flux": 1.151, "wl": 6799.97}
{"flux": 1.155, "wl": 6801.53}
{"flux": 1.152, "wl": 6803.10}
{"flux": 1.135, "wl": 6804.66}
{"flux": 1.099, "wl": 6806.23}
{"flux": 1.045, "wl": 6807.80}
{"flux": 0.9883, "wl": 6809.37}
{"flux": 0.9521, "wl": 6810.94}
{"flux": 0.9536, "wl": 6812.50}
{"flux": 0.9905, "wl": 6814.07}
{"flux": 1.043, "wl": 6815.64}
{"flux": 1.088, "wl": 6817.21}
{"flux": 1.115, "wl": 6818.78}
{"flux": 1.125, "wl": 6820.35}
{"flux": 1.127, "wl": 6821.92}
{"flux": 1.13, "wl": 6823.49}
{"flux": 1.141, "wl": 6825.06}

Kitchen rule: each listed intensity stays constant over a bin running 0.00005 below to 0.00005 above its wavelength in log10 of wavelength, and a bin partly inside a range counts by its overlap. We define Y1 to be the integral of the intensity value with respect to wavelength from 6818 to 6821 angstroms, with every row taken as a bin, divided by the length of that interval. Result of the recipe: 1.12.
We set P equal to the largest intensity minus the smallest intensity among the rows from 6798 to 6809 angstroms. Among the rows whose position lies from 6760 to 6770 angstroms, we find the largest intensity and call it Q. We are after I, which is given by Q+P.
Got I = 1.35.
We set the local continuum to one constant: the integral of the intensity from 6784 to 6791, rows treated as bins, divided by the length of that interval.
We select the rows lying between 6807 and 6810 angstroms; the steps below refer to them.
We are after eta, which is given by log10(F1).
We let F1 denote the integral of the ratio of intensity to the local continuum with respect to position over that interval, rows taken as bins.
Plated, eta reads 0.44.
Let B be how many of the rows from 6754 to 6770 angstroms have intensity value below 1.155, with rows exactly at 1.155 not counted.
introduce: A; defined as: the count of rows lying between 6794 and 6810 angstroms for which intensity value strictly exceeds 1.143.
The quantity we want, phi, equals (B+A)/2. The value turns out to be 3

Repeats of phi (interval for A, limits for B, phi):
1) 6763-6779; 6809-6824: 10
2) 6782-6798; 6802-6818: 6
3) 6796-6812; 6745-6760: 6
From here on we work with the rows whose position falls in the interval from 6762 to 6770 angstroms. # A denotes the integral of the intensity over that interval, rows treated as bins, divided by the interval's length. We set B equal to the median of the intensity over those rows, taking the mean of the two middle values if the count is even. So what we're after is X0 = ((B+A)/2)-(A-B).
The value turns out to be 1.24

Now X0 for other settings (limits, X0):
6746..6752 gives 1.15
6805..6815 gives 0.98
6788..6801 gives 1.13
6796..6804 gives 1.15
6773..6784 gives 1.20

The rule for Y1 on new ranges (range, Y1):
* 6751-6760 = 1.15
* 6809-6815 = 0.97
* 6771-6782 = 1.21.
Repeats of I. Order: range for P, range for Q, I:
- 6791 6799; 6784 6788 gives 1.19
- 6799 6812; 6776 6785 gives 1.40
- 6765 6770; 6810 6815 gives 1.00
